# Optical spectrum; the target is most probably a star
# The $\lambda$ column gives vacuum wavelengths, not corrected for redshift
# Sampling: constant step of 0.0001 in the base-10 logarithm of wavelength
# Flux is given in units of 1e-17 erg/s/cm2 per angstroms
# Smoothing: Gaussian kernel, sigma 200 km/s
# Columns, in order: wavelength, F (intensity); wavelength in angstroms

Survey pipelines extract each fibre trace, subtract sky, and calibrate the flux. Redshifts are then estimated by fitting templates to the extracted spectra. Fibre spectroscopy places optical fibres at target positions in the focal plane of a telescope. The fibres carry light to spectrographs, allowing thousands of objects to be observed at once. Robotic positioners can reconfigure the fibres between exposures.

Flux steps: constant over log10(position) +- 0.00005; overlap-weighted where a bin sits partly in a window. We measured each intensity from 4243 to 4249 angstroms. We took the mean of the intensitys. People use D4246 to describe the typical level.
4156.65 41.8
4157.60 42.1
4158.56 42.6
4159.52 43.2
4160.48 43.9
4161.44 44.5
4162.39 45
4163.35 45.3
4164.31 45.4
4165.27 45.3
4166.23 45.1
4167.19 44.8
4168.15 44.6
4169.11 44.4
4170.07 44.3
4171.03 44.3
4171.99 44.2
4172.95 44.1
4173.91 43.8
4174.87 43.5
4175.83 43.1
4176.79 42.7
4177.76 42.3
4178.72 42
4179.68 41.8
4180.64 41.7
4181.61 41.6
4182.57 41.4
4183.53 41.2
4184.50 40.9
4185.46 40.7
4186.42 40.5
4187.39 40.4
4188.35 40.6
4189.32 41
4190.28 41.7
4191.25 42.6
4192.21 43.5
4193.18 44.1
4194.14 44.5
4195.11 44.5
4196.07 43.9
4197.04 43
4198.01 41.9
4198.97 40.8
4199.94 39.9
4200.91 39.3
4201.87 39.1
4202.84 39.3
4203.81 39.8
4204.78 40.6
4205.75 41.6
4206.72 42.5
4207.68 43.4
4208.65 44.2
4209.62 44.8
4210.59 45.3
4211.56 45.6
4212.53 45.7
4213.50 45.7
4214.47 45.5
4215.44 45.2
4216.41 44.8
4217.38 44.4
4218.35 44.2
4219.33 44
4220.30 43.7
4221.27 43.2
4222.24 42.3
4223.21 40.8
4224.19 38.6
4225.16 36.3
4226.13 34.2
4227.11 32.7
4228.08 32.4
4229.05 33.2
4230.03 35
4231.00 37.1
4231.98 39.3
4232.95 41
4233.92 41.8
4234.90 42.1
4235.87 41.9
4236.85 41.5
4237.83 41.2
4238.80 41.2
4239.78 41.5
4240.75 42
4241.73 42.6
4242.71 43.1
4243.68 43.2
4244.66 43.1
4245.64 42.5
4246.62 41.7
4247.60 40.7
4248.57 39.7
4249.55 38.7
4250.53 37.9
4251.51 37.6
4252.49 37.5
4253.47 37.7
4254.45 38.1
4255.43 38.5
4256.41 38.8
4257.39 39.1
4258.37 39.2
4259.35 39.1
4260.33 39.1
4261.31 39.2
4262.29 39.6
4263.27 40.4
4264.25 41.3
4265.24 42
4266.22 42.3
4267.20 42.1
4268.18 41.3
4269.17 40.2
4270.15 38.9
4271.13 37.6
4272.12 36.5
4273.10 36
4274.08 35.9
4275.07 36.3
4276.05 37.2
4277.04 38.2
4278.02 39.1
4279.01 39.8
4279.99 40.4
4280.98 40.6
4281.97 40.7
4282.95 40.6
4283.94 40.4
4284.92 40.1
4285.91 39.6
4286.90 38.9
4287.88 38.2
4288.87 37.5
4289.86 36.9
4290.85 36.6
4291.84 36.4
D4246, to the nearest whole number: 42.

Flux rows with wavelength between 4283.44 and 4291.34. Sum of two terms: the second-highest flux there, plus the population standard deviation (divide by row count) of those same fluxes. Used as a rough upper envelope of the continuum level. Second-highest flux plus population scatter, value 41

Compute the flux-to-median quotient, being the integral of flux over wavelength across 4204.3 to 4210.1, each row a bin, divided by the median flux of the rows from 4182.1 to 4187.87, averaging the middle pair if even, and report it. 6.1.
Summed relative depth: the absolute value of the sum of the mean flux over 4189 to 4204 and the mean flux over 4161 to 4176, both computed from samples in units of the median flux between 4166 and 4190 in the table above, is 2.04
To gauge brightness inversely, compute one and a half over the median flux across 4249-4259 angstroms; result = 0.0392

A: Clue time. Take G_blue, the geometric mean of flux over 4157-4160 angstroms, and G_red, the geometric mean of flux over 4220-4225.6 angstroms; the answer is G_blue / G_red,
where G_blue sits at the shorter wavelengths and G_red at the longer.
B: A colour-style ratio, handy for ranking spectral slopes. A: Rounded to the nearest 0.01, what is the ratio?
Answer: 1.05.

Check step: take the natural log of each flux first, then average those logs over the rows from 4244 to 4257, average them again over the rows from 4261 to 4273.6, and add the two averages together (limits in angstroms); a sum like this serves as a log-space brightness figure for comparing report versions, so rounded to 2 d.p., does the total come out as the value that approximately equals 7.36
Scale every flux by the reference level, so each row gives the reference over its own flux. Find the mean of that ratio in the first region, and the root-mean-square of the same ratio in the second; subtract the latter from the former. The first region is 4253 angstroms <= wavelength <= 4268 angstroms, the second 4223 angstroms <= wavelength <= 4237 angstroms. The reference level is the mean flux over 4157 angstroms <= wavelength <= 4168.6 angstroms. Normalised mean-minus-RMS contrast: -0.07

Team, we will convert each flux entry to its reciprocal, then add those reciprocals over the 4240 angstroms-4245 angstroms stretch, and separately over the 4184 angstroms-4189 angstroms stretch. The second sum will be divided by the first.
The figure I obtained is 1.05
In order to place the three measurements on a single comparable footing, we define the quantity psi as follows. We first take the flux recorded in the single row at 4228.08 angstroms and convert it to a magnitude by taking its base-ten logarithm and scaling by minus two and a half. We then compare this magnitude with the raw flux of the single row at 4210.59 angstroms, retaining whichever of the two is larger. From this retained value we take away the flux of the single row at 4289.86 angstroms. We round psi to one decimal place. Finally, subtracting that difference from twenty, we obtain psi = 11.6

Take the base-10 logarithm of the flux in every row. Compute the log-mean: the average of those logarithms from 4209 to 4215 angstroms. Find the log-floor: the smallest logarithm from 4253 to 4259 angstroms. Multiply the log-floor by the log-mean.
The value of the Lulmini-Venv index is 2.61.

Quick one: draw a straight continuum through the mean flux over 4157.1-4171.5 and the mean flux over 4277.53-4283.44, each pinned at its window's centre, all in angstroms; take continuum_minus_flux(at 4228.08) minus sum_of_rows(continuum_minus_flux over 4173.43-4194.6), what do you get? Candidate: -24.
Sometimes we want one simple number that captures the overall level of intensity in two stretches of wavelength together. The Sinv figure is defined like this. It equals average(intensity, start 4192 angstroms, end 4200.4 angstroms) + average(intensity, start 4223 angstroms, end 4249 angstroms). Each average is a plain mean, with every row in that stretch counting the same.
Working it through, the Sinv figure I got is 82.5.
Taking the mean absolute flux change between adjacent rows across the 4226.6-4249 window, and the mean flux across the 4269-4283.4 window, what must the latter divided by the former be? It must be 52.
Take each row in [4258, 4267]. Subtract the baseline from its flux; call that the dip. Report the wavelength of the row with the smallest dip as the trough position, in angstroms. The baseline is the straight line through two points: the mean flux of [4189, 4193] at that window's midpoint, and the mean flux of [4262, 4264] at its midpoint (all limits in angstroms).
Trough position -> 4259.35 angstroms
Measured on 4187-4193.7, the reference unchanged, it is 4187.39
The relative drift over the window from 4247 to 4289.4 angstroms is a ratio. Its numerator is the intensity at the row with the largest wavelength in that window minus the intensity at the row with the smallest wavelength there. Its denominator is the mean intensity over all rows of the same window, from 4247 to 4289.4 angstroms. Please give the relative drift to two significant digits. -0.082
